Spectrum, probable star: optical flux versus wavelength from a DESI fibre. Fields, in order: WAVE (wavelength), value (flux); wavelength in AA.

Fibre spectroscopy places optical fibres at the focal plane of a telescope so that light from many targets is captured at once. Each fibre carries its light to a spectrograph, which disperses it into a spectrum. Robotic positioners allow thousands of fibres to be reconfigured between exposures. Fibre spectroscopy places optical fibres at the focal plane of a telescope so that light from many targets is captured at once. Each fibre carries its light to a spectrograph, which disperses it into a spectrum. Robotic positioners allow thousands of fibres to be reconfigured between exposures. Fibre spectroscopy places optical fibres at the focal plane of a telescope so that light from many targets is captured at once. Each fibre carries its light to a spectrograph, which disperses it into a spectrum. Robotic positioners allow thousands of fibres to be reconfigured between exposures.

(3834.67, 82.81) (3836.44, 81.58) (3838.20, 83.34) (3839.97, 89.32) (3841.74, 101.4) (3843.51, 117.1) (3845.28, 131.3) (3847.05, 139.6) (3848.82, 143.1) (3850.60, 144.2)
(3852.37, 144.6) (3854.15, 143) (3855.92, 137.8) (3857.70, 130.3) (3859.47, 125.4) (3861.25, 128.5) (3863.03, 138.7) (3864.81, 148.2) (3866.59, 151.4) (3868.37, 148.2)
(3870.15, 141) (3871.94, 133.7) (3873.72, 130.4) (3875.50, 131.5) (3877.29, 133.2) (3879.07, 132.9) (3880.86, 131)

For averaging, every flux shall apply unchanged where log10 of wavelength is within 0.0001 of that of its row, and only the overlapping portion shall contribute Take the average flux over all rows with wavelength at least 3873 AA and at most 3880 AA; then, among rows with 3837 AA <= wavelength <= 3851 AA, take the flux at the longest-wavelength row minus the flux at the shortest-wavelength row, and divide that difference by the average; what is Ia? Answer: 0.46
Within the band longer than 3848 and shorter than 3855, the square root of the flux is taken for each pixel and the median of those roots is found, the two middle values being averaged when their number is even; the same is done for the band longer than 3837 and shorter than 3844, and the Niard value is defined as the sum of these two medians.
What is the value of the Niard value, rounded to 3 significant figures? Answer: 21.7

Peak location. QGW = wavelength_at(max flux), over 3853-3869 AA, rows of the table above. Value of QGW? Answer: 3866.59 AA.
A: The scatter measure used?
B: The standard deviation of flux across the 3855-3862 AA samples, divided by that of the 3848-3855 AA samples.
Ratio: 6.6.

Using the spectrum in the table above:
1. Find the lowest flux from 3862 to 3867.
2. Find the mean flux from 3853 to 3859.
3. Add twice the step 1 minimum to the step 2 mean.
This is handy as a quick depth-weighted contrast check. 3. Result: 414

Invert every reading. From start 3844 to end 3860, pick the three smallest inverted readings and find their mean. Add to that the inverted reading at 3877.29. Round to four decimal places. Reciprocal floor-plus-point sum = 0.0145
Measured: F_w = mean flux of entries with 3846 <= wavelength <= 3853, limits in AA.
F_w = 143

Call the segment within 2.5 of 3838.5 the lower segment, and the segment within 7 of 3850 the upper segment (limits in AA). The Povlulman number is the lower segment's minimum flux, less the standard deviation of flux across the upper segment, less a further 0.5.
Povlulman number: 72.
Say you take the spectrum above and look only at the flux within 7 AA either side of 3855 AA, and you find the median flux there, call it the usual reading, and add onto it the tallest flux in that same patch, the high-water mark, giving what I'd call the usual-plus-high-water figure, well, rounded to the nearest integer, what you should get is 285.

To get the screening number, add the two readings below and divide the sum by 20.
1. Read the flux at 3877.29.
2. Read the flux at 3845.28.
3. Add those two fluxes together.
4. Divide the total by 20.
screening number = 13.2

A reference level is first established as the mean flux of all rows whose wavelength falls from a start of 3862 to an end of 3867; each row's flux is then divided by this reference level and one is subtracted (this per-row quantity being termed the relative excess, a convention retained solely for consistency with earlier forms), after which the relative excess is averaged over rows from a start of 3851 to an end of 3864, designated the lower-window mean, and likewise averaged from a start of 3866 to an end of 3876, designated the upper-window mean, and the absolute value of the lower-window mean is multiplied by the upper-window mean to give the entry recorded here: -0.003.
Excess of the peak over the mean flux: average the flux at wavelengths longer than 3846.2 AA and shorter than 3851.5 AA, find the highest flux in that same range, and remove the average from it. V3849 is 1.9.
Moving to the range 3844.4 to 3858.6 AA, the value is 5.4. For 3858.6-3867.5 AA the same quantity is 13.0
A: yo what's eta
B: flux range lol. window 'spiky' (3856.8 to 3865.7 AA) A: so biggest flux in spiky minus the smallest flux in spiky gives 23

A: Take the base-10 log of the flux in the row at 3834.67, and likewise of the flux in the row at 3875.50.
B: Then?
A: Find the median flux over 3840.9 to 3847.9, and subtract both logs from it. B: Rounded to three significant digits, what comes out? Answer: 120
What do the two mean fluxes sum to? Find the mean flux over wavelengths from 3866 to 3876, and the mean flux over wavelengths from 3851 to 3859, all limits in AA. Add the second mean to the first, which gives 278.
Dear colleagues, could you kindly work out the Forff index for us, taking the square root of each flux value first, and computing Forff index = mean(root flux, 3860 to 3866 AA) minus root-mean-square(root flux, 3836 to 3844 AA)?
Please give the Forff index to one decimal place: 2.0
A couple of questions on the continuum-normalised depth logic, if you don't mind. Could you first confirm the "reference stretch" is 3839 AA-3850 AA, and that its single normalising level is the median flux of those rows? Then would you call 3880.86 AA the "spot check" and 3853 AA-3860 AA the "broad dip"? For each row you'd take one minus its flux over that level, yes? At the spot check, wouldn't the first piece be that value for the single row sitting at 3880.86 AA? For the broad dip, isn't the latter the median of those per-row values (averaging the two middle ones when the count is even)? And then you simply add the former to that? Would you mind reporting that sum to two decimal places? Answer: -0.13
